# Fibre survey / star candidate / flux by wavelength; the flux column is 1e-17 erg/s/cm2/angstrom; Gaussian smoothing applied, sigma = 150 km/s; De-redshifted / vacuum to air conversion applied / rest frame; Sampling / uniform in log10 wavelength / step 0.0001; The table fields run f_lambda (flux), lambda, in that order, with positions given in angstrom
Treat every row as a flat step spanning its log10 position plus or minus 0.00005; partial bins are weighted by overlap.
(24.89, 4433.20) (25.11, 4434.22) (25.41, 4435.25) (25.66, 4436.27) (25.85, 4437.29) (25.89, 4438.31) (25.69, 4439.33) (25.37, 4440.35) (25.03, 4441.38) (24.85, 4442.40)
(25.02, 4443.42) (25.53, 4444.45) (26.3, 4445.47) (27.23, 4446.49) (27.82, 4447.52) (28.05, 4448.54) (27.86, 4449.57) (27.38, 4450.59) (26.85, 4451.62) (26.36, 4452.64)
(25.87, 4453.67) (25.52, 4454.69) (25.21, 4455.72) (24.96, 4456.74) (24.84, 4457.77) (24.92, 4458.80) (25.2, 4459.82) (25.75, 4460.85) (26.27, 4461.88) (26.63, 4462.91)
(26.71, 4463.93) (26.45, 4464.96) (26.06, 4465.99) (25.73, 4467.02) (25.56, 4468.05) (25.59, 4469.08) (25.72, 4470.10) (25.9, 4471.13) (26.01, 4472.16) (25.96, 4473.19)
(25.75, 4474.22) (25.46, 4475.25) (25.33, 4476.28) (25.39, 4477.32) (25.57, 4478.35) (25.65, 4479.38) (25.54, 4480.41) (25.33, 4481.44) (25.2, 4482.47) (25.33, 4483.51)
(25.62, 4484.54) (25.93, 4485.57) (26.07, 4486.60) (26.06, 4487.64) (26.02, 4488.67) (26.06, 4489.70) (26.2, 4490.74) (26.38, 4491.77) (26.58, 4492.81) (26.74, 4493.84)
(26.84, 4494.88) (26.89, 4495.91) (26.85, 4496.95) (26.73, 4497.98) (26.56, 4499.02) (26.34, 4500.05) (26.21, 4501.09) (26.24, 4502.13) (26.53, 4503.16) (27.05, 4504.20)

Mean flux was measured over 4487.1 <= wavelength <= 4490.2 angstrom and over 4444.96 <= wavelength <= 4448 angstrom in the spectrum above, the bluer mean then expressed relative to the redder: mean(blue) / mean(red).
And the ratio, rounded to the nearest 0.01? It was 1.04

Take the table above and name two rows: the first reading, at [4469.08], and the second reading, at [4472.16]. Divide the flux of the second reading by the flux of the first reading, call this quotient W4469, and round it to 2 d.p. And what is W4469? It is 1.02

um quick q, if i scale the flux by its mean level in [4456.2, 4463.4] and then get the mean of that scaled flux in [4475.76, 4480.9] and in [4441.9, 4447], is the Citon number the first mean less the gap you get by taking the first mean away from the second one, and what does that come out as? 0.99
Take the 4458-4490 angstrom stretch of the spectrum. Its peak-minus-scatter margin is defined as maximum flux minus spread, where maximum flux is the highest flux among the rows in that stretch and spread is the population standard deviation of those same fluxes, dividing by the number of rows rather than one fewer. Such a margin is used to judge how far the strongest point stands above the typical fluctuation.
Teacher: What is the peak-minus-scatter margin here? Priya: 26.3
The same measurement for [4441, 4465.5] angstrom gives 27.0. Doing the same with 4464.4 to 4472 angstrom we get 26.2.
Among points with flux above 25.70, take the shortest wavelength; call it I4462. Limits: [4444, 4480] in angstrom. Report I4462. 4445.47 angstrom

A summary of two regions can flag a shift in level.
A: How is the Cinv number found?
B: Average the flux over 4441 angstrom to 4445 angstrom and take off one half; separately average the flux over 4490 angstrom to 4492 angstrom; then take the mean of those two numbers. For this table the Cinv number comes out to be 25.4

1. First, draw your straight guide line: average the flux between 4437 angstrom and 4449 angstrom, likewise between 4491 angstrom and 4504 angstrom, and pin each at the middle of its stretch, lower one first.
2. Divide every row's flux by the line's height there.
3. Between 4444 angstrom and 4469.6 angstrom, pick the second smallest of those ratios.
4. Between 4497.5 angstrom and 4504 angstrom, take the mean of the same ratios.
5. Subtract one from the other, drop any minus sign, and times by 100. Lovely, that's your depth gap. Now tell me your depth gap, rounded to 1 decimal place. 4.3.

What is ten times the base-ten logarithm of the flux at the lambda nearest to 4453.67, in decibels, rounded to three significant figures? 14.1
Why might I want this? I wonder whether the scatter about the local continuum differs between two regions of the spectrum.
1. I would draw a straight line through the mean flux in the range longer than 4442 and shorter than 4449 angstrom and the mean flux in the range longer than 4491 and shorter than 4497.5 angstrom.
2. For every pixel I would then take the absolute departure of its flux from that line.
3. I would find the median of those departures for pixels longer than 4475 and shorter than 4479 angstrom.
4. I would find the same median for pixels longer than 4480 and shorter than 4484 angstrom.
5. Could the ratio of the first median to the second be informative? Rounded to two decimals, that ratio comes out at 0.90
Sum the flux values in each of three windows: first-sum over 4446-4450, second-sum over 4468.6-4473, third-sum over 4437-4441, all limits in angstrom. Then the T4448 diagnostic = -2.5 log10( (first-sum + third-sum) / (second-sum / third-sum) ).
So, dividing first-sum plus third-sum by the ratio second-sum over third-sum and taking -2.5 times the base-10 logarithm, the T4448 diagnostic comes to -5.82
